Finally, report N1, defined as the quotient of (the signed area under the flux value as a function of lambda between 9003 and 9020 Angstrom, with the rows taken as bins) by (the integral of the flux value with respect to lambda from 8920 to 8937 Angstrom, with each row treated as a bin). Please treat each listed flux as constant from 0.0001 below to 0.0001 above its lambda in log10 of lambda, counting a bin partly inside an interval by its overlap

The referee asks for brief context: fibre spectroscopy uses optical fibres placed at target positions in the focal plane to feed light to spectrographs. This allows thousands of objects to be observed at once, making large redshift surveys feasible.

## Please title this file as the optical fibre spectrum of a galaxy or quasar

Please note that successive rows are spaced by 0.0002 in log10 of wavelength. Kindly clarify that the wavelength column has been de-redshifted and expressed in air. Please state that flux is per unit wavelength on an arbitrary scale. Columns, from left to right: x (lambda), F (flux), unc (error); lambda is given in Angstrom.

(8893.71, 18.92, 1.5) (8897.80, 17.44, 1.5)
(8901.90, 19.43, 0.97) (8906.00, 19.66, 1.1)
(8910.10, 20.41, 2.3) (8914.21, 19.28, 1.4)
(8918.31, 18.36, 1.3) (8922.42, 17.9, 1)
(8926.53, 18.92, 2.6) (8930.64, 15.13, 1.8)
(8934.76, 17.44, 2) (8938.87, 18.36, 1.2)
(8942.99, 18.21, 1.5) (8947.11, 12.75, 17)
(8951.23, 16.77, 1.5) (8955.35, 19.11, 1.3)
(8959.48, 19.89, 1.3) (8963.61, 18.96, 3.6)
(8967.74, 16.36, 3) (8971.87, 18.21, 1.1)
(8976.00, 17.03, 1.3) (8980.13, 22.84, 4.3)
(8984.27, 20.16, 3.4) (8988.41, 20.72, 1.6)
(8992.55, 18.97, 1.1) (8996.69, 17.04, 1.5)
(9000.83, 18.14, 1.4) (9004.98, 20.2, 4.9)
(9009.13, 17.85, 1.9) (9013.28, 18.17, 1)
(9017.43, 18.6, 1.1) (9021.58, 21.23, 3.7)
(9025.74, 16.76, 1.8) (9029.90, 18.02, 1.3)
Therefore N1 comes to 1.08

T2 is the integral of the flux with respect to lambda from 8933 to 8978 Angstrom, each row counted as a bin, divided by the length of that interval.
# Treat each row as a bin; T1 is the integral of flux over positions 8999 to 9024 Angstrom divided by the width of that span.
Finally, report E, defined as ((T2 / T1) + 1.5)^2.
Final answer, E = 5.9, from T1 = 19.0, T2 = 17.6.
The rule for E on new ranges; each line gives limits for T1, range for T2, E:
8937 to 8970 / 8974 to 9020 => 6.7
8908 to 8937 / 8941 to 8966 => 6.1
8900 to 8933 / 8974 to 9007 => 6.5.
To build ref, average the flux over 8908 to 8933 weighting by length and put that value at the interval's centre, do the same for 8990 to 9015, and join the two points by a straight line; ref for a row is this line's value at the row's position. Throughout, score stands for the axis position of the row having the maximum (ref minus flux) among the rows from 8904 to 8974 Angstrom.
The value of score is 8947.11 Angstrom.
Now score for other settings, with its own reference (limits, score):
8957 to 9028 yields 8967.74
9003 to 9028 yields 9025.74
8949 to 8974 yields 8967.74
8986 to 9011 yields 8996.69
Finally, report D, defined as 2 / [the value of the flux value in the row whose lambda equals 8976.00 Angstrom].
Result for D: 0.117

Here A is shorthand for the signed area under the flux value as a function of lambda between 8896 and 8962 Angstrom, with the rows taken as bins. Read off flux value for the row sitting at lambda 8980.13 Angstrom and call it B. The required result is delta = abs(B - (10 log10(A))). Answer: 7.9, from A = 1193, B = 22.84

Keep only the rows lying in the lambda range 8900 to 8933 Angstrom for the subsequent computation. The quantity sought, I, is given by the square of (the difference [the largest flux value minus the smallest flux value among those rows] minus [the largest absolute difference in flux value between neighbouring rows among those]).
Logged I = 2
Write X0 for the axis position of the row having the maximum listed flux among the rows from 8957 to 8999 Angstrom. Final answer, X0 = 8980.13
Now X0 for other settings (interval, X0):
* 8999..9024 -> 9021.58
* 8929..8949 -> 8938.87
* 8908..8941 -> 8910.10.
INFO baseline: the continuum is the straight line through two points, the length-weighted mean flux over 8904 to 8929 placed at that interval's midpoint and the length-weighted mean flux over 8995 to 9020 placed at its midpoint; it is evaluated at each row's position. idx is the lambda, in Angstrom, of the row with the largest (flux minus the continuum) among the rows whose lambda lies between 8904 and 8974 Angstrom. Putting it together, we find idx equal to 8910.10 Angstrom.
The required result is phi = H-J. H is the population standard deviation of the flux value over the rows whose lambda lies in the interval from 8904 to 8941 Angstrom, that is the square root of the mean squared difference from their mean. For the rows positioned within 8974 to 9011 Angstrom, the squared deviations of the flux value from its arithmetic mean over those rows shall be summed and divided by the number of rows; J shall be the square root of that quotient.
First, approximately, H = 1.44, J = 1.8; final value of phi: -0.4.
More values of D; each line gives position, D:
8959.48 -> 0.101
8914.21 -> 0.104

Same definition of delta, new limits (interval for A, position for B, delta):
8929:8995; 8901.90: 11.4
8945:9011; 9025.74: 14.1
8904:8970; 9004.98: 10.5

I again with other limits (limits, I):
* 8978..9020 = 10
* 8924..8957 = 1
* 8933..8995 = 18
